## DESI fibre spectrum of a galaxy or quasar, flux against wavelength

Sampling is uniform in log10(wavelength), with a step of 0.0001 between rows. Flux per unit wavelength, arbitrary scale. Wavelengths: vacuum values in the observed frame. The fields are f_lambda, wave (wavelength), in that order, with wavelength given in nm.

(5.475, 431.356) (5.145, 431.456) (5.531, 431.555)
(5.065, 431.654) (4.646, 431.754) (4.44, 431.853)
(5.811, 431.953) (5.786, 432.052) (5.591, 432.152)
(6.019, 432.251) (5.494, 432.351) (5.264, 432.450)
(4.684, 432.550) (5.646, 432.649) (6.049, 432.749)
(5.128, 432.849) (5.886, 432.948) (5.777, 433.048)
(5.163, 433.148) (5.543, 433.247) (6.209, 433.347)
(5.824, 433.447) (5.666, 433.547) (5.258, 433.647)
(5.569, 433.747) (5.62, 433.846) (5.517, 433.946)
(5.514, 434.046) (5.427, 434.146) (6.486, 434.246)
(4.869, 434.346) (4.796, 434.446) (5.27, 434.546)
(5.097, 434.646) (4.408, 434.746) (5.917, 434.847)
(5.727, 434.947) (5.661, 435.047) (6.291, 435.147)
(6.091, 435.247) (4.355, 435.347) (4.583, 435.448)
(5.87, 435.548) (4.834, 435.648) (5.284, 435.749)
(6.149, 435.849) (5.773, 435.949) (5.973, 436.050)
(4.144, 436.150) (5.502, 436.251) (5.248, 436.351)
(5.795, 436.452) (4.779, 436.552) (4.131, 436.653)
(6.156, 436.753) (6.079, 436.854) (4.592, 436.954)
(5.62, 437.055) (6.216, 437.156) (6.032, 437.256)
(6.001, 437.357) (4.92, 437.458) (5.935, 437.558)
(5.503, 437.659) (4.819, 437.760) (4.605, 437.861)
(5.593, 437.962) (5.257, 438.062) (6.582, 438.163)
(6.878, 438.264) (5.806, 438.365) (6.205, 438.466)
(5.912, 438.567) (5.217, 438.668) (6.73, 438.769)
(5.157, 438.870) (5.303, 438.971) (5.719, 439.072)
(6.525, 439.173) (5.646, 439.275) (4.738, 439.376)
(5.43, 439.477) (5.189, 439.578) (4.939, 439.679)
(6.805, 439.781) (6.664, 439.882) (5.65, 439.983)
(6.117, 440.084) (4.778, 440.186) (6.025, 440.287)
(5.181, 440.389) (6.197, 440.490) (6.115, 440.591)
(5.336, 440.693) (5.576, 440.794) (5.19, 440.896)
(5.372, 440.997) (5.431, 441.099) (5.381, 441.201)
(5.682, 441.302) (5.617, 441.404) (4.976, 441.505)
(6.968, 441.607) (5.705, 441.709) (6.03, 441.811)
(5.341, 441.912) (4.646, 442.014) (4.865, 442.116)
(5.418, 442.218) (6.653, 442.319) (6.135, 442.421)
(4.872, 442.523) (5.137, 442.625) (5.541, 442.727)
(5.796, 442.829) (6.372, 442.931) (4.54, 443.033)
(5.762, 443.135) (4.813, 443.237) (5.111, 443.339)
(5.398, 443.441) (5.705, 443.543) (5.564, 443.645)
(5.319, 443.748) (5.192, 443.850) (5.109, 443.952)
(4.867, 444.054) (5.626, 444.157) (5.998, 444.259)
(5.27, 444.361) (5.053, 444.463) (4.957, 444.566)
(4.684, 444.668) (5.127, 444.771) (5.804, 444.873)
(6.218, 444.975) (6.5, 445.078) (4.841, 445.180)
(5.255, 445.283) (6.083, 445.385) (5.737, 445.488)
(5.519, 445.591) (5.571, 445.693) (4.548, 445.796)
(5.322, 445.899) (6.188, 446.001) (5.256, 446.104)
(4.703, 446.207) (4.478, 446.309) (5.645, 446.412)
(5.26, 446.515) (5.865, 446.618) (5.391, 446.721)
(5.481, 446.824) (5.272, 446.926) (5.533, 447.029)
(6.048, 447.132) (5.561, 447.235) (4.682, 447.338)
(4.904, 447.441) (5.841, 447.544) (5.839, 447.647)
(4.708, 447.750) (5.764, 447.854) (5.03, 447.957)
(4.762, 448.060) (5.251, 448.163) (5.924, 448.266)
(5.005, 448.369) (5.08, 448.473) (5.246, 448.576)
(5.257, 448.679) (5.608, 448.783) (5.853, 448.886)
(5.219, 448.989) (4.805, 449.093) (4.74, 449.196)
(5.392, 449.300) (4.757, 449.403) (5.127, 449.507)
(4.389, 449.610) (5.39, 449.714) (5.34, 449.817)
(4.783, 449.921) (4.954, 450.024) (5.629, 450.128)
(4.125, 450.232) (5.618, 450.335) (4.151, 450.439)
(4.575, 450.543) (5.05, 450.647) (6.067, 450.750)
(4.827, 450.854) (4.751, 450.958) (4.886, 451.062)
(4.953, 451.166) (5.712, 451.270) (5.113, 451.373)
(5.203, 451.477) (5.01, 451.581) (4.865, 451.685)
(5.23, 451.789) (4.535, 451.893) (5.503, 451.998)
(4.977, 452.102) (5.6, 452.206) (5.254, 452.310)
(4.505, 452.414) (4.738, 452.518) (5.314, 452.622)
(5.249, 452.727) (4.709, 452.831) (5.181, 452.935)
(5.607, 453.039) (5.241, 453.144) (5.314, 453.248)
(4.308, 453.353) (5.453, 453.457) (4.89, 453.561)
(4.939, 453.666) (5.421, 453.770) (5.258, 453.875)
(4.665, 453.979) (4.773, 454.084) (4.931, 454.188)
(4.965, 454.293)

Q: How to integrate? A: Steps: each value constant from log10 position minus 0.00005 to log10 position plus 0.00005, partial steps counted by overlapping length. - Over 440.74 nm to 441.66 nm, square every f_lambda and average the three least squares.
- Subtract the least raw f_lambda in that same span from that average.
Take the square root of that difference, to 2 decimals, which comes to 4.68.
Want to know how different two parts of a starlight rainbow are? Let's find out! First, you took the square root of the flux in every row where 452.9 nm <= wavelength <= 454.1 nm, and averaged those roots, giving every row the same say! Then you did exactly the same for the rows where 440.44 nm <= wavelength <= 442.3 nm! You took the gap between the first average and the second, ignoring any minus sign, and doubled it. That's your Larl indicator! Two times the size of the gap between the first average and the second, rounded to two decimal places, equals 0.20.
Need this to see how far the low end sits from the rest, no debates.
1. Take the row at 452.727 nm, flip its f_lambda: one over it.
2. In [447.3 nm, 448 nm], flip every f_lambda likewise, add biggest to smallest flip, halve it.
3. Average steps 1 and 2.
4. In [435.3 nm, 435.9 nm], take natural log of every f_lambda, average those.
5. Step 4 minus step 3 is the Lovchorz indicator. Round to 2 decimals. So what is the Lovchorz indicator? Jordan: 1.45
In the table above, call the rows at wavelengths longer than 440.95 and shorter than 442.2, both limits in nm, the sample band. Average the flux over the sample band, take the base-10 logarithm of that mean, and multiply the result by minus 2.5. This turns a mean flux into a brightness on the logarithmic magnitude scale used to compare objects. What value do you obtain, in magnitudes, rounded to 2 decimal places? -1.85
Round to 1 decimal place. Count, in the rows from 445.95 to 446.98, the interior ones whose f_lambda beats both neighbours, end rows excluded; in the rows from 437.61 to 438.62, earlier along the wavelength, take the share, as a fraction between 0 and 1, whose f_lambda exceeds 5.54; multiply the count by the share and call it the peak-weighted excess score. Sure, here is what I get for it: 1.8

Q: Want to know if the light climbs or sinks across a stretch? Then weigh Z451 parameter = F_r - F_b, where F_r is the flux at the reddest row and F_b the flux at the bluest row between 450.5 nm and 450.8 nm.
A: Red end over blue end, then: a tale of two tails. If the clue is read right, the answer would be 1.5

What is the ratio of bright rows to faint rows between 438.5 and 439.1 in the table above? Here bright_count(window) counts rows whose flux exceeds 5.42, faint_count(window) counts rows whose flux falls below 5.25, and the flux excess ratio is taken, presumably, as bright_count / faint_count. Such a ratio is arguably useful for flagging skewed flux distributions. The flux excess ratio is 1.5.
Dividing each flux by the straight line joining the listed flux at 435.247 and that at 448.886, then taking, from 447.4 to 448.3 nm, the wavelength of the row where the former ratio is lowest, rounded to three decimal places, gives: 447.750 nm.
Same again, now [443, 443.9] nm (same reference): 443.033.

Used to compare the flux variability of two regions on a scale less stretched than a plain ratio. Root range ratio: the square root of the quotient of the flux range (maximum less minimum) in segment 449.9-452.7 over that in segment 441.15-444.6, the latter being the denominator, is 0.89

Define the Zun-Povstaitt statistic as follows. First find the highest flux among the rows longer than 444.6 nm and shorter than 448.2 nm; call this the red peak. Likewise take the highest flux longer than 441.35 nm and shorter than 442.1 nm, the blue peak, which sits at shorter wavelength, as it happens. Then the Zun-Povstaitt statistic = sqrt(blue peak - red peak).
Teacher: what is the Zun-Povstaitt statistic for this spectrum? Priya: 0.68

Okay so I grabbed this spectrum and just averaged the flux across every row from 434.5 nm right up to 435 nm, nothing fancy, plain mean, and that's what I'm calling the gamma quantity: 5.28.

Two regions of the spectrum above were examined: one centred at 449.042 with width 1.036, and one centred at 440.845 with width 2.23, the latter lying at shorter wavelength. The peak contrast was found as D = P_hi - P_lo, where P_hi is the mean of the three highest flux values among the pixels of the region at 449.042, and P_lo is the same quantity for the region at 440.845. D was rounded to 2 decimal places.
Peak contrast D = -1.19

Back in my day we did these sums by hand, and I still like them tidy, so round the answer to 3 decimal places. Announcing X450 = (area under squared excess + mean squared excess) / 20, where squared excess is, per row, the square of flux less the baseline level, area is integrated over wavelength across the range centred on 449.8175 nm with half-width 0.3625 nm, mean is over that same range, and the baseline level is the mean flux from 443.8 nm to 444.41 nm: 0.019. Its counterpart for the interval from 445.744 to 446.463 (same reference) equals 0.032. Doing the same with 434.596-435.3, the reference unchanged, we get 0.036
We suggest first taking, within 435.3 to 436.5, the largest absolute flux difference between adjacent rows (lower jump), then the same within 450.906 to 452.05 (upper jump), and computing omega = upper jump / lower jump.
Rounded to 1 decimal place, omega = 0.5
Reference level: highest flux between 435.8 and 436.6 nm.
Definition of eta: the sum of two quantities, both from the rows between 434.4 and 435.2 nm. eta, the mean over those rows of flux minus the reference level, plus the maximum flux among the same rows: 5.54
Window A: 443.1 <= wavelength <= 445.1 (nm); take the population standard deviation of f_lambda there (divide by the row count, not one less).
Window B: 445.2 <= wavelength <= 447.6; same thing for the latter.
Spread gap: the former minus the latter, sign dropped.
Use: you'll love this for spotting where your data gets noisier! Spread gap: 0.00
